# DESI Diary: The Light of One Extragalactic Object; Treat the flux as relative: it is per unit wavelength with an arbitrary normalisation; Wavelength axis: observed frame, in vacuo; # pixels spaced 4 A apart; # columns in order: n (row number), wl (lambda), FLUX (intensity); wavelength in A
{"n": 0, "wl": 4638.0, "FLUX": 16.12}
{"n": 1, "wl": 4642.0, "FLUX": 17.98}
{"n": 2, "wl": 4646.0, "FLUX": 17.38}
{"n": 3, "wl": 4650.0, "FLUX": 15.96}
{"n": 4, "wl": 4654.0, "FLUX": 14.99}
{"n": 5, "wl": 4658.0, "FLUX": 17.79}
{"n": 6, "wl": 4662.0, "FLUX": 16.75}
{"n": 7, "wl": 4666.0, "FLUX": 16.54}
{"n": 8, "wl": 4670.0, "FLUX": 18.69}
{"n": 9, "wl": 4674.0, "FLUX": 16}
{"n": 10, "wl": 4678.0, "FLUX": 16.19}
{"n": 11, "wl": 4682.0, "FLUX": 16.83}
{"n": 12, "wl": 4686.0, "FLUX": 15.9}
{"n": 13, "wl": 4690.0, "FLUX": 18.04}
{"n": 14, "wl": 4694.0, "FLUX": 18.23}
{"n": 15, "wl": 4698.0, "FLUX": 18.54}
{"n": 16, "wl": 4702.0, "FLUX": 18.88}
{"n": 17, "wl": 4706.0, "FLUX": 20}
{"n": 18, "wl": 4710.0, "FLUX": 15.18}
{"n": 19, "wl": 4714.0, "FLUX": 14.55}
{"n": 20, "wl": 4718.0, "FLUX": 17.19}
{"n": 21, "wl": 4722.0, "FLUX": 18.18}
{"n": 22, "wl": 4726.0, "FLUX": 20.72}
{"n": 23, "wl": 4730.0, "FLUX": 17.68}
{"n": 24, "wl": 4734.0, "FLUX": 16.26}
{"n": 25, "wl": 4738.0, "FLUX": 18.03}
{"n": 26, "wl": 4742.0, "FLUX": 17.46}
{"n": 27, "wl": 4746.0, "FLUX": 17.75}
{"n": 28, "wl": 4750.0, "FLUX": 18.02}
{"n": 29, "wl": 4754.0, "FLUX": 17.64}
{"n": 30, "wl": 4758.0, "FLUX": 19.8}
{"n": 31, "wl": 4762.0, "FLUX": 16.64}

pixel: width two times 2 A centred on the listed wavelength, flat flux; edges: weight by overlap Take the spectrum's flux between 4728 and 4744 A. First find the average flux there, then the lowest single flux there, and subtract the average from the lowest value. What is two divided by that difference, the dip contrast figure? -1.8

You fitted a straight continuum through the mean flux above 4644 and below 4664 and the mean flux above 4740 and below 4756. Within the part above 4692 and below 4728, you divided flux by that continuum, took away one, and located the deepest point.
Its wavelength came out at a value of 4714.0 A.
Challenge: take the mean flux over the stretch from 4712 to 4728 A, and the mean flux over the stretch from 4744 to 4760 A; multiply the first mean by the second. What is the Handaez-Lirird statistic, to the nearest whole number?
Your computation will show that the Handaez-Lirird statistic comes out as 323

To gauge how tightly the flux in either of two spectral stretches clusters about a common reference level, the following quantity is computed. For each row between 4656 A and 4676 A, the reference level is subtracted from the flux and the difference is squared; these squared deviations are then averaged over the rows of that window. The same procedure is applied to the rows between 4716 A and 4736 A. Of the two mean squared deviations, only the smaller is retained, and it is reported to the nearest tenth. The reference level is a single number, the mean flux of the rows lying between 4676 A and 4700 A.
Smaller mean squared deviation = 0.9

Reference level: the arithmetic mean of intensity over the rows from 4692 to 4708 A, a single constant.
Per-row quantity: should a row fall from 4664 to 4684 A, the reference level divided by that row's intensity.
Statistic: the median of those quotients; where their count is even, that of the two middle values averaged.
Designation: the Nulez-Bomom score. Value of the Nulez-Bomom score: 1.14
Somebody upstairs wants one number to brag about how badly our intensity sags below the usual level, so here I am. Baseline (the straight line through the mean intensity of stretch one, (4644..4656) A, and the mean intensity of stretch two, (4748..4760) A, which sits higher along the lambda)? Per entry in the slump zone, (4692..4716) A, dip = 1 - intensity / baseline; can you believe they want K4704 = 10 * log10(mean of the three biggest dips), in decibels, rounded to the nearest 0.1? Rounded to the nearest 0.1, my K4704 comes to -11.0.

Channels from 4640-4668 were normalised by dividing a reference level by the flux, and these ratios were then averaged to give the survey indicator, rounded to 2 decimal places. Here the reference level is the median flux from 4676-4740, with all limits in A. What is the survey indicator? 1.07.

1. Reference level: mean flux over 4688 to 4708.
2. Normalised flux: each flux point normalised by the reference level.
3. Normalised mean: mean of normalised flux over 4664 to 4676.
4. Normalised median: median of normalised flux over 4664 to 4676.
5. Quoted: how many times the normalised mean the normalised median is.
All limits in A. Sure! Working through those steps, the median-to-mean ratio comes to 0.97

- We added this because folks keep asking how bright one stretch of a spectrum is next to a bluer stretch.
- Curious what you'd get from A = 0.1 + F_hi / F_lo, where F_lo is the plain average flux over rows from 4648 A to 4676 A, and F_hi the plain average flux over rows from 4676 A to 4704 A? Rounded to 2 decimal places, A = 1.15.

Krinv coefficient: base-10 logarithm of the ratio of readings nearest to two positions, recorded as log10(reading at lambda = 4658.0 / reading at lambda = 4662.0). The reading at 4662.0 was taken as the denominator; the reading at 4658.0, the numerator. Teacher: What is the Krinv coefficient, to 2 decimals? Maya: 0.03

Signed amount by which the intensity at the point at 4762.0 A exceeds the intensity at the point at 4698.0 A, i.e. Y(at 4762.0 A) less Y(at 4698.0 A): -1.9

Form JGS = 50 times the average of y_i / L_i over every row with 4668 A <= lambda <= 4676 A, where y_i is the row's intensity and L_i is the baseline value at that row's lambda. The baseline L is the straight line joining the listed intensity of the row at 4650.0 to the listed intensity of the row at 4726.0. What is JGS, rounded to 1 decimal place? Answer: 50.1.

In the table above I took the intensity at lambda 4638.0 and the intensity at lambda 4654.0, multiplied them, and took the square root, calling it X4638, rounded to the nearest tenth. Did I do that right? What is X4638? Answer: 15.5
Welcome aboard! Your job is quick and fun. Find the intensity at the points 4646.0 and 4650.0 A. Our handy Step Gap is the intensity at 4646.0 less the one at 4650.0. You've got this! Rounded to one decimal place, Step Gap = 1.4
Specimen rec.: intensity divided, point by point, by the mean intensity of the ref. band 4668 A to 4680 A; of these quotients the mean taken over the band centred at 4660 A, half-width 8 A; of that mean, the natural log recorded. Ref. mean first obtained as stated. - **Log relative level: -0.026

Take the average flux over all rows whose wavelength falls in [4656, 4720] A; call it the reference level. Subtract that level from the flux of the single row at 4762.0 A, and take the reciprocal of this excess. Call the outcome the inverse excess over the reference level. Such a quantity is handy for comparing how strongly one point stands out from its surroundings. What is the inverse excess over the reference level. -2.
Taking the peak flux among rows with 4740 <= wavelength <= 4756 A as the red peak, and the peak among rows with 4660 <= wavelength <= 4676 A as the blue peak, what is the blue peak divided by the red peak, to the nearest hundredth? 1.04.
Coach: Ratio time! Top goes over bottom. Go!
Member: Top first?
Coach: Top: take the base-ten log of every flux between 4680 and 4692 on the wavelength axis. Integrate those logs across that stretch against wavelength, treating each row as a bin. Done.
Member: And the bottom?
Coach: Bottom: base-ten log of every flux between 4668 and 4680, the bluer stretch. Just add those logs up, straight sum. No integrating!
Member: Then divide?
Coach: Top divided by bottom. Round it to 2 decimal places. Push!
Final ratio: 4.00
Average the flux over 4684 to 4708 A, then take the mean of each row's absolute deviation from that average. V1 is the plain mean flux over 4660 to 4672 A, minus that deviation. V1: 16.5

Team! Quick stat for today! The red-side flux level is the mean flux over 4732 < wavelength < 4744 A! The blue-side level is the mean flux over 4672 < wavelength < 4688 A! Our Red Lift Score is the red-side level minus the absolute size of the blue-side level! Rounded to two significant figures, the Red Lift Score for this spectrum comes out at 1.0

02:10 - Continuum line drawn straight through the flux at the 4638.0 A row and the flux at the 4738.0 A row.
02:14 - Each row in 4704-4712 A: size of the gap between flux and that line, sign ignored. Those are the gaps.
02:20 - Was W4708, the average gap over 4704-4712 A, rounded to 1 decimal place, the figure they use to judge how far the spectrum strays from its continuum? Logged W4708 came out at 2.4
